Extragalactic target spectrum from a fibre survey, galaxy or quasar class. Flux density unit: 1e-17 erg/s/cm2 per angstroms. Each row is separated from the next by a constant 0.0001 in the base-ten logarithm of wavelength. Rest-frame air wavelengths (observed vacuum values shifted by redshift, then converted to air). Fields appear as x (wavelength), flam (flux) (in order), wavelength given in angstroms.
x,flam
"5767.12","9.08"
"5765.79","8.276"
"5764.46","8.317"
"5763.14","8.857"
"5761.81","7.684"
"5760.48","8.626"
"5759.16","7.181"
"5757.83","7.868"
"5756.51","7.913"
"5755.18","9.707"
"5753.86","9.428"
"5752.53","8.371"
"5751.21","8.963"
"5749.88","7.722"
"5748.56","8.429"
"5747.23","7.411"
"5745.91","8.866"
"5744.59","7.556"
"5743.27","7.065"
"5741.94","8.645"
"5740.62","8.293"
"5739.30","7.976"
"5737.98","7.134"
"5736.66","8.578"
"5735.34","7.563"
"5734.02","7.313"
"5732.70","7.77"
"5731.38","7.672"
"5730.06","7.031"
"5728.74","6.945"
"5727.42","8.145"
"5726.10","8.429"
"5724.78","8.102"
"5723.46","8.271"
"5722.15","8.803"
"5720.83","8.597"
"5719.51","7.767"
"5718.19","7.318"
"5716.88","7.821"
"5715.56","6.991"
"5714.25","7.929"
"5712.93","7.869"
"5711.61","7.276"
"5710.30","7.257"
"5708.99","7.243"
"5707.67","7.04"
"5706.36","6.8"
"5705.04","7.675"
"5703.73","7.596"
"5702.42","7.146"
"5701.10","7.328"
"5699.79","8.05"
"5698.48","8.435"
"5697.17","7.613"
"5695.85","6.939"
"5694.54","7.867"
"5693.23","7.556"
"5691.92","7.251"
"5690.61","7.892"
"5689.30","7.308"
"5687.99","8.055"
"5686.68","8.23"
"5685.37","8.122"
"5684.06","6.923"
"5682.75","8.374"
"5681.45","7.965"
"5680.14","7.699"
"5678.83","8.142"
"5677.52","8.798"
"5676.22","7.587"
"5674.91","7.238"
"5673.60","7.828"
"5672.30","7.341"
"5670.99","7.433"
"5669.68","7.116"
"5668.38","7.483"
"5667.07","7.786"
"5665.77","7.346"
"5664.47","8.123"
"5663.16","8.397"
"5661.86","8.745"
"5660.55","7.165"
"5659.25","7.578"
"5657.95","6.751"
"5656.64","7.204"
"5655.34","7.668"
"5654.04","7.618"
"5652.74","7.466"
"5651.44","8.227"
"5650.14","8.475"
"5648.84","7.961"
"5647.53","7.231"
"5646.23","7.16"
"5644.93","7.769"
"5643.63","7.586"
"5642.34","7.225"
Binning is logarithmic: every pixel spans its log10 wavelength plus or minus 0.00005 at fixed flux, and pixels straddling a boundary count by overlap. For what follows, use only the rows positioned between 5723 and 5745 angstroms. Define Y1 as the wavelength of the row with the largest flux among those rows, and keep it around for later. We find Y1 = 5741.94 angstroms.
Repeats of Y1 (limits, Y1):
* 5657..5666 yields 5661.86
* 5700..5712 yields 5705.04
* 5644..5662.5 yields 5661.86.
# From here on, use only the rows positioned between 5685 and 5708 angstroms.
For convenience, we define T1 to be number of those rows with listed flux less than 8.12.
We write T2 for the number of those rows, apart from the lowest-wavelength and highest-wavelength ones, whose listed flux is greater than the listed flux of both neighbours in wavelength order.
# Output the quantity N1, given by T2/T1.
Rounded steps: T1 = 15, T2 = 5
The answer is 0.33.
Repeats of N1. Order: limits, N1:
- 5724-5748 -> 0.42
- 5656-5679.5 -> 0.46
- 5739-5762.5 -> 0.67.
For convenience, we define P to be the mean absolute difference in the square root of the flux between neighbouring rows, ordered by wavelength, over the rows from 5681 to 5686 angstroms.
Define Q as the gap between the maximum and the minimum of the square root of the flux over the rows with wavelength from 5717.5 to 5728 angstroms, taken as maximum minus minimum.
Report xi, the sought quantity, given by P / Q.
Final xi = 0.7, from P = 0.184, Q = 0.26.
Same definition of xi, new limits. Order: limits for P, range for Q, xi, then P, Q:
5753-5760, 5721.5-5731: 0.4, 0.120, 0.33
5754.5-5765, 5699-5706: 1.0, 0.165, 0.16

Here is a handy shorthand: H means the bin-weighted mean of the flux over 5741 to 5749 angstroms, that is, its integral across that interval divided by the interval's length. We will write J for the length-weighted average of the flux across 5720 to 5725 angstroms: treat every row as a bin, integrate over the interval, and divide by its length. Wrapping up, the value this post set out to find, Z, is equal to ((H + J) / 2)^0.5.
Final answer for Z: 2.87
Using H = 7.99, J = 8.5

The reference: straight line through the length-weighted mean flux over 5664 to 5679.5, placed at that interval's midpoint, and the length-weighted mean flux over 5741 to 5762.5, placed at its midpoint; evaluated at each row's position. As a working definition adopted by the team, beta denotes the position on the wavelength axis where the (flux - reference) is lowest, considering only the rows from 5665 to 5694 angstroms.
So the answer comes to 5684.06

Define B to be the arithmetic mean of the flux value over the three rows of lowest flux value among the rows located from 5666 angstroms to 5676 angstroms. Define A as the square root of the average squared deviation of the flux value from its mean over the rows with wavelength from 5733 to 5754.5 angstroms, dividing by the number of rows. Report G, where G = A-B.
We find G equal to -6.54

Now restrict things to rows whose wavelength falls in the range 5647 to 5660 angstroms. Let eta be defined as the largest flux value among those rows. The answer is 8.475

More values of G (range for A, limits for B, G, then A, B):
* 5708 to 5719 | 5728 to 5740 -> -6.71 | 0.33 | 7.04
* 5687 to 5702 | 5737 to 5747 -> -6.83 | 0.42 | 7.25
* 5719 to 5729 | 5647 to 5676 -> -6.47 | 0.54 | 7.01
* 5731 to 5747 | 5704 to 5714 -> -6.45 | 0.58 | 7.03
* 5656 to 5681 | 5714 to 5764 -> -6.45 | 0.54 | 6.99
